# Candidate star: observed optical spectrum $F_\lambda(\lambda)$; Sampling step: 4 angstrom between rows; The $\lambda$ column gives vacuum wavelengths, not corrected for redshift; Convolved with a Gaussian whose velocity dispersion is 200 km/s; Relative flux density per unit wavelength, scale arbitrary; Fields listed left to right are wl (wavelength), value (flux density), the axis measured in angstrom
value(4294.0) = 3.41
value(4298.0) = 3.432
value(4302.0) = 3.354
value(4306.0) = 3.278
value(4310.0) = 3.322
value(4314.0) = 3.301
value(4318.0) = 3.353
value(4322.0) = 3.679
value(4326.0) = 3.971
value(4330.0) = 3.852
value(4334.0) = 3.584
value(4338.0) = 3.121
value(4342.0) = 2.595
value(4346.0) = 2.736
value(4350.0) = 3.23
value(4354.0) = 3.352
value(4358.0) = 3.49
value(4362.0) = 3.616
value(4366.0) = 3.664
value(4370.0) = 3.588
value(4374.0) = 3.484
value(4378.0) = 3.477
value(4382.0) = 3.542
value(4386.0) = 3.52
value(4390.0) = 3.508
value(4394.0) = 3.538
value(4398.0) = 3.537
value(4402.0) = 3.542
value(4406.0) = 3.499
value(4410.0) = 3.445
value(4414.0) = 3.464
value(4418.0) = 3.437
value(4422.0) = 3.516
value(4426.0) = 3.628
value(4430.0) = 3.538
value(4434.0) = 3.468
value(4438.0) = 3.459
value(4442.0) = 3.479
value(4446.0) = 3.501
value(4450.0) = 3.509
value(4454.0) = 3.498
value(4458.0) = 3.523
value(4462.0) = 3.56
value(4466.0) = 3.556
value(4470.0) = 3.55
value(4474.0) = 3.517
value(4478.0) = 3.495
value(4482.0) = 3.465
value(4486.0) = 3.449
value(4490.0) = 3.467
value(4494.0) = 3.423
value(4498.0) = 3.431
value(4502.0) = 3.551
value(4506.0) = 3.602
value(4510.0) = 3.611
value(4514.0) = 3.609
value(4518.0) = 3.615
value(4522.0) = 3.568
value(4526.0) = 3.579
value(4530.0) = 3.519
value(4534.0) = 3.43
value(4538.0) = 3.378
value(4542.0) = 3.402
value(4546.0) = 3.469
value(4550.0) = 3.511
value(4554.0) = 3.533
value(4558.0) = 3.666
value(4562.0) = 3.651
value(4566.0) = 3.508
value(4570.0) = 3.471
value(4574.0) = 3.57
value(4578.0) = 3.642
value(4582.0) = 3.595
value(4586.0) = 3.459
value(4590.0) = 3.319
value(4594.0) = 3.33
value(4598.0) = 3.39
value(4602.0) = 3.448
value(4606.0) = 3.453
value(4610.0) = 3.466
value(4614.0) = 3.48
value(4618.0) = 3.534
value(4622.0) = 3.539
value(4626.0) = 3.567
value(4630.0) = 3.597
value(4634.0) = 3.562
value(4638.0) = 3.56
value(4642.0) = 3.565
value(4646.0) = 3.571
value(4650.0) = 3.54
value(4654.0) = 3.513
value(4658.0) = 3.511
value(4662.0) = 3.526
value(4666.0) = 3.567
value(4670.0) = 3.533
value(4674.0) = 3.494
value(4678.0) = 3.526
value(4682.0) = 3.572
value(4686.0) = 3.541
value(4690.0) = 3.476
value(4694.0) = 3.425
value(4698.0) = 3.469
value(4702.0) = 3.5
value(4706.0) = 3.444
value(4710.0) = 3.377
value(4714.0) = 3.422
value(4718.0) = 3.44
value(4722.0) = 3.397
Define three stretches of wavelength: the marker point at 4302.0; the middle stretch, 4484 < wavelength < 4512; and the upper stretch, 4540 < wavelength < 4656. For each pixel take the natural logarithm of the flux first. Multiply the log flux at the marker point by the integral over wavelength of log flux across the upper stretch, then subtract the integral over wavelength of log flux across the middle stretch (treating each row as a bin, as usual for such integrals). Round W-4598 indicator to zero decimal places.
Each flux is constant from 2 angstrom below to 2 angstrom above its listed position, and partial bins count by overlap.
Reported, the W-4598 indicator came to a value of 141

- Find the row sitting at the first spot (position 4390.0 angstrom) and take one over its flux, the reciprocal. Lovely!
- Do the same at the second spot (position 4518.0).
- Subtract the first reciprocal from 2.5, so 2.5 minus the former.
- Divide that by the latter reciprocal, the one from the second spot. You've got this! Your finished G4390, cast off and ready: 8.01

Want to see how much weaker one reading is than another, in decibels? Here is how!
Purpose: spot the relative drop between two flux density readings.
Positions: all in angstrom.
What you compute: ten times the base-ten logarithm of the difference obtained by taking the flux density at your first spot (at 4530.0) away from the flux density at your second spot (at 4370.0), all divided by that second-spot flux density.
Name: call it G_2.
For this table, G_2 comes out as -17.2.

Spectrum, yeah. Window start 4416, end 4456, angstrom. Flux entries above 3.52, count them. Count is 2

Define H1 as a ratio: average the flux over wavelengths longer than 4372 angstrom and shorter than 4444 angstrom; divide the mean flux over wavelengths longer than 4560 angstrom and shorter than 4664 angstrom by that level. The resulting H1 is 1.00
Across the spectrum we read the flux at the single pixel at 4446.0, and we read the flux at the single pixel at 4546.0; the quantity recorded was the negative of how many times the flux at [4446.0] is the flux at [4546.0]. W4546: -1.01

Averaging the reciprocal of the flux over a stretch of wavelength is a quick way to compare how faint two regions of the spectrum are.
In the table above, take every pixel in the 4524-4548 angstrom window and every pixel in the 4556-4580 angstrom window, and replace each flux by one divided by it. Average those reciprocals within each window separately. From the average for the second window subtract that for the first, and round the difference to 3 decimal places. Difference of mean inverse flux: -0.010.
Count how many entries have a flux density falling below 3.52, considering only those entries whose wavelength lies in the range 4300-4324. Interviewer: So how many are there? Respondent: 5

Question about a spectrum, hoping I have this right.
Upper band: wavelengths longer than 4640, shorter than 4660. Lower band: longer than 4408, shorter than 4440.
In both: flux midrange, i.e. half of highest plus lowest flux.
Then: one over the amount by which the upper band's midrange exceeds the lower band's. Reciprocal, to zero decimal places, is 118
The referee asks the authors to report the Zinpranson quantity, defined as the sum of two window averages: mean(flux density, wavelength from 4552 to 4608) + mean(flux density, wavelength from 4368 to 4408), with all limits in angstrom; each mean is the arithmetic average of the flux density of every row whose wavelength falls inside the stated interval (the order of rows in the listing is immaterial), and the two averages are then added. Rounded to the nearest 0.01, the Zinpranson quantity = 7.03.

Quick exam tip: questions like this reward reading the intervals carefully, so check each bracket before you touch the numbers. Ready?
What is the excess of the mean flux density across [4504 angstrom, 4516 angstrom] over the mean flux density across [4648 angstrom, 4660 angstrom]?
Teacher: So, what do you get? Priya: 0.09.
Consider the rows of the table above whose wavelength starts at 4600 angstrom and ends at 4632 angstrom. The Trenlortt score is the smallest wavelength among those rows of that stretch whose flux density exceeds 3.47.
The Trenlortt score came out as 4614.0 angstrom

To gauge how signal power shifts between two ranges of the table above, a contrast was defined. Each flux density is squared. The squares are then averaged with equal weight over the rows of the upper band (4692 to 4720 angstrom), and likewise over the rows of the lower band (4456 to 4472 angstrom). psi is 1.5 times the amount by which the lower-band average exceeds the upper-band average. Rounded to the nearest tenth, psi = 1.1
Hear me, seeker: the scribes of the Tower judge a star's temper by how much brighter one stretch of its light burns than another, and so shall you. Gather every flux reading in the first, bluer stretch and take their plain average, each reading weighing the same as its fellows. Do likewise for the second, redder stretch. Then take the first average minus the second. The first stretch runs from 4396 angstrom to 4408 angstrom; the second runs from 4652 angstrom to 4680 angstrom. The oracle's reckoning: 0.00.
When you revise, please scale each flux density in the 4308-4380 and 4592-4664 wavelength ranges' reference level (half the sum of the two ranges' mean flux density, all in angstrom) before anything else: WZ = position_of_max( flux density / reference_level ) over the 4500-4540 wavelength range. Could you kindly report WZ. 4518.0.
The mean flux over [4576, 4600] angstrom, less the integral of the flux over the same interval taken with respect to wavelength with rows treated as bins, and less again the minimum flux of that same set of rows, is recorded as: -82.8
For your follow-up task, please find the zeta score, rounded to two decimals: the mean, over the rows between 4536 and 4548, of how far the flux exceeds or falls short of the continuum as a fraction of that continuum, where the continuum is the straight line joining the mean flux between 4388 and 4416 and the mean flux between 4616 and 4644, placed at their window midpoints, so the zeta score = -0.03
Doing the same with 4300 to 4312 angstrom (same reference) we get -0.05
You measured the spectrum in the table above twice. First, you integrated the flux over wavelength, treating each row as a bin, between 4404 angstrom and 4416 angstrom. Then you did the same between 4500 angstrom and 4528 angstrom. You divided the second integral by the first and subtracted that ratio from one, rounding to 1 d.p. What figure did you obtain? -1.4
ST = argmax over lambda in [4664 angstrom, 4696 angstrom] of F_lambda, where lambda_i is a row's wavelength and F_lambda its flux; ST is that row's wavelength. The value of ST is 4682.0 angstrom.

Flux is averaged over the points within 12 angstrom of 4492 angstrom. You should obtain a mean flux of 3.46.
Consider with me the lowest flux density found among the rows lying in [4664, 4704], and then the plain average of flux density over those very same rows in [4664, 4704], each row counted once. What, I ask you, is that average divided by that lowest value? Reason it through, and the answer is 1.02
